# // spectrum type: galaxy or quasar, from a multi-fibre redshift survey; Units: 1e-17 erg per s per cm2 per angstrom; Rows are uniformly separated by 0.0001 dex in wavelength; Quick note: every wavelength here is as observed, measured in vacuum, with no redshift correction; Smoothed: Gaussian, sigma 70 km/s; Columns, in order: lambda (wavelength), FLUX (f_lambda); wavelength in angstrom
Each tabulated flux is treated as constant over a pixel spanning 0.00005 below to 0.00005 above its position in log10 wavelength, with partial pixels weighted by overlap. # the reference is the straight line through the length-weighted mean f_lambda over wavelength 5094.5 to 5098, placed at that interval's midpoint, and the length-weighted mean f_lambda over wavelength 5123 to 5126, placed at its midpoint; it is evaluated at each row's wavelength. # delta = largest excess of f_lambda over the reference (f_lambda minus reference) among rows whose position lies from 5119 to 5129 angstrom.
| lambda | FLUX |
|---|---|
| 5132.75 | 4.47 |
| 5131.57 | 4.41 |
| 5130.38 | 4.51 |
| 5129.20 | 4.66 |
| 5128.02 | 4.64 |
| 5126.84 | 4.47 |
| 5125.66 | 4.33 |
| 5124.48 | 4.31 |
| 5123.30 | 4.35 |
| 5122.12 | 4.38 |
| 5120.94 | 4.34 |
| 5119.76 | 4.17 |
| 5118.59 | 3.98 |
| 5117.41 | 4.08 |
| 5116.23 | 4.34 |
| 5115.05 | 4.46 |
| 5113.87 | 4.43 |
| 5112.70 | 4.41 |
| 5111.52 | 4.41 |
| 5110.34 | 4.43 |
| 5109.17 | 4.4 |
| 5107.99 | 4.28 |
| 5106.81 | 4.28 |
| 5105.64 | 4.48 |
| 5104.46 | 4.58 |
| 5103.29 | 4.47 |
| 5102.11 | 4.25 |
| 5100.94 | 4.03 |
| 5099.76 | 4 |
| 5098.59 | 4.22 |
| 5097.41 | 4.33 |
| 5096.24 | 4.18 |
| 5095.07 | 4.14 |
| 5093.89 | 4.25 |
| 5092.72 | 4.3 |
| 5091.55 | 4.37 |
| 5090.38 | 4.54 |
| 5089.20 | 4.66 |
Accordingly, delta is 0.30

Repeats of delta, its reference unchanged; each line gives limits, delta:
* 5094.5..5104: 0.22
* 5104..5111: 0.33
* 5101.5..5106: 0.33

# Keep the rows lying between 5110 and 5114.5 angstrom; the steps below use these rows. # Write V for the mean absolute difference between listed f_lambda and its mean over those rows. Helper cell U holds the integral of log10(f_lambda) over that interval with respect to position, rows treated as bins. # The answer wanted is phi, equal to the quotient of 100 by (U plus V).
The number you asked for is 34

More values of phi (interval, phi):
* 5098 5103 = 31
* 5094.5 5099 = 35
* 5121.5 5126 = 35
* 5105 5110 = 30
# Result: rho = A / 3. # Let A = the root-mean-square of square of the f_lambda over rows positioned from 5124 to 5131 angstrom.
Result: 6.7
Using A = 20.2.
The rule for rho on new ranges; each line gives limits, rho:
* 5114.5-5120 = 5.9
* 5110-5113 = 6.5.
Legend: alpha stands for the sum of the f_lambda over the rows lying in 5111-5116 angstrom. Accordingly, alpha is 17.7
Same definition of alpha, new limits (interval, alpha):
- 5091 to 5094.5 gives 12.9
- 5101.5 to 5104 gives 8.7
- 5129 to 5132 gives 13.6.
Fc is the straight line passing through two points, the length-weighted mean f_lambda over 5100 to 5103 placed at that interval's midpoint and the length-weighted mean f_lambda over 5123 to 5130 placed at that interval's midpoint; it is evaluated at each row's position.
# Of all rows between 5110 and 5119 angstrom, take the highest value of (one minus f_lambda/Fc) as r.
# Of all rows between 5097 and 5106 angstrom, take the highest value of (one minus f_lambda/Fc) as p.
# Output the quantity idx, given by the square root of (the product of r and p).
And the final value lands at 0.05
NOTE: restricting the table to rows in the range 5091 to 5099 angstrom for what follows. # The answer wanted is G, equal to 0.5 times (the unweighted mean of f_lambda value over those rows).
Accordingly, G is 2.13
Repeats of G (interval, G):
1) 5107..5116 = 2.20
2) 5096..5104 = 2.11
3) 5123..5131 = 2.23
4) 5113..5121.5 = 2.13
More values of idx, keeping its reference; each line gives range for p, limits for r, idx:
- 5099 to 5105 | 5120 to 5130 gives 0.03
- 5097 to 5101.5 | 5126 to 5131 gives 0.01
